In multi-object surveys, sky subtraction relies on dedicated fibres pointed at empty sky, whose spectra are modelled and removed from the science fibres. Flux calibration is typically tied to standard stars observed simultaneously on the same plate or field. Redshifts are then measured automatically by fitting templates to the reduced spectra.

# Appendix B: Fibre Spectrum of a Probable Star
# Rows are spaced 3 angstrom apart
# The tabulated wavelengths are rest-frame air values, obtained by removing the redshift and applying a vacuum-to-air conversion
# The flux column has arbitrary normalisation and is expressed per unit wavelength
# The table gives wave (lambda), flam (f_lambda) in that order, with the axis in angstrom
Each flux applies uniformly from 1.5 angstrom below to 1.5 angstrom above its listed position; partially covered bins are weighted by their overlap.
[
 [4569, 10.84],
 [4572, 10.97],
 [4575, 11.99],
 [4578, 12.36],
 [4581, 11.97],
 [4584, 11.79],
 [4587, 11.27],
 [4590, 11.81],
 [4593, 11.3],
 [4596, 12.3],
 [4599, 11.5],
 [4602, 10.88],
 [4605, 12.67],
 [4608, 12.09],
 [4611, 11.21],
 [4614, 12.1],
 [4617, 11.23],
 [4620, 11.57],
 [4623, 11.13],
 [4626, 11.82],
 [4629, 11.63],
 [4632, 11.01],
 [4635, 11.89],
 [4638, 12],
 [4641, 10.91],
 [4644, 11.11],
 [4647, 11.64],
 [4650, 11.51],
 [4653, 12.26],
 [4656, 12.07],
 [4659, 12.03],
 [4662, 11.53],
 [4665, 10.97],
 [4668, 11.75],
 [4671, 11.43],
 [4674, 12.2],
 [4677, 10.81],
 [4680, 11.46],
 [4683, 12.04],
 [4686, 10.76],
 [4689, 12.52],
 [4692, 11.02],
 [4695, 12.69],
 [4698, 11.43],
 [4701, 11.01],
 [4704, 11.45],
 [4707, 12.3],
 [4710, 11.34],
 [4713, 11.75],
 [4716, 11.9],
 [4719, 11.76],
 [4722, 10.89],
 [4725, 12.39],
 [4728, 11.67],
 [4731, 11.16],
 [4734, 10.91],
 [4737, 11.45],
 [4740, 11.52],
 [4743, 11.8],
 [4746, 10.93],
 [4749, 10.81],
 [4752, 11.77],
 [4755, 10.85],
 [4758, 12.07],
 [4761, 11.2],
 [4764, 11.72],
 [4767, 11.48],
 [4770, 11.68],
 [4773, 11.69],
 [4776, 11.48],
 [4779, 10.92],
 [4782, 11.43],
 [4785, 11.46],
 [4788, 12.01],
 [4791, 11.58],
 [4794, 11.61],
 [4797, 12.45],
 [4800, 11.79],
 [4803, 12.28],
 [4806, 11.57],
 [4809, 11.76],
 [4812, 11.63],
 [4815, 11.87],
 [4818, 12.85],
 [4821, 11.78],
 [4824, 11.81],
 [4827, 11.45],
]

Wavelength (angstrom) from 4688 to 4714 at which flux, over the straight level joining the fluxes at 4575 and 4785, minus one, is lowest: 4692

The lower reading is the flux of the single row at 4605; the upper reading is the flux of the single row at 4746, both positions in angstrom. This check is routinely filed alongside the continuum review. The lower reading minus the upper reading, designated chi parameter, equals 1.7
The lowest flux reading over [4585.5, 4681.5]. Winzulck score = 10.81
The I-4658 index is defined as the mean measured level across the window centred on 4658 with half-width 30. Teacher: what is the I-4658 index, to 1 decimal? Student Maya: 11.6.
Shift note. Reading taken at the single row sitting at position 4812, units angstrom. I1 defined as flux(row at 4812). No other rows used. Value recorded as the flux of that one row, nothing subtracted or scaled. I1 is 11.63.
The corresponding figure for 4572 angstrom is 10.97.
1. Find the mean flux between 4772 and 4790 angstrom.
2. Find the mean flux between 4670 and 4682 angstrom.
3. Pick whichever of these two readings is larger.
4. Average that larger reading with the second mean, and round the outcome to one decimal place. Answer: 11.5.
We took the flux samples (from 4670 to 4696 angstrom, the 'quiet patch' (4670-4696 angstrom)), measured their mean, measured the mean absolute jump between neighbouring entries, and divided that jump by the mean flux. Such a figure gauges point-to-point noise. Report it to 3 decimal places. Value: 0.103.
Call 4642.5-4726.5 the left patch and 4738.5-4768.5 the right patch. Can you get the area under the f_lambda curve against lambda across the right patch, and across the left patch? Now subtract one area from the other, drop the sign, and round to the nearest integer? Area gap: 636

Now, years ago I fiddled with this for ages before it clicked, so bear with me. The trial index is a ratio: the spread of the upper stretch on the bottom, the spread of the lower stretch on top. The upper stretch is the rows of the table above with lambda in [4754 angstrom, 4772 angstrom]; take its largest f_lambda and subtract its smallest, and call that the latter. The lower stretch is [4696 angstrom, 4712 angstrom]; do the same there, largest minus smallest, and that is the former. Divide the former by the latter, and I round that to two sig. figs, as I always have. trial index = 1.1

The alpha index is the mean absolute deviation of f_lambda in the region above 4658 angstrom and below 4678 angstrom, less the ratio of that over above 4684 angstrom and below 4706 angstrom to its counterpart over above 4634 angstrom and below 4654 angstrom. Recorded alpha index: -1.2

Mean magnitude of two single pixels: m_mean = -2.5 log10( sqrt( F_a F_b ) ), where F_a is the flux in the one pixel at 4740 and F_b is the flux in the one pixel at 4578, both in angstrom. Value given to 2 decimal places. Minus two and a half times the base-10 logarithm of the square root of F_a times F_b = -2.69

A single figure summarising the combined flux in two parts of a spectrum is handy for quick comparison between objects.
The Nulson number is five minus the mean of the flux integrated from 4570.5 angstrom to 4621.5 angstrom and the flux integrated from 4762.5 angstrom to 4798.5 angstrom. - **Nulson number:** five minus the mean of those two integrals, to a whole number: -503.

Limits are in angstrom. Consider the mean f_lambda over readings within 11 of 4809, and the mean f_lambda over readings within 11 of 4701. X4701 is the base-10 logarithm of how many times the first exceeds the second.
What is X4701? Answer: 0.013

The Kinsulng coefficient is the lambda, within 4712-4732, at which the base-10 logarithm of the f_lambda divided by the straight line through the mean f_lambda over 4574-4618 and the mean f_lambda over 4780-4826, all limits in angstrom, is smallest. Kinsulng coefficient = 4722 angstrom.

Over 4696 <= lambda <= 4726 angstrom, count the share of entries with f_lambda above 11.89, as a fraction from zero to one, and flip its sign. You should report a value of -0.30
